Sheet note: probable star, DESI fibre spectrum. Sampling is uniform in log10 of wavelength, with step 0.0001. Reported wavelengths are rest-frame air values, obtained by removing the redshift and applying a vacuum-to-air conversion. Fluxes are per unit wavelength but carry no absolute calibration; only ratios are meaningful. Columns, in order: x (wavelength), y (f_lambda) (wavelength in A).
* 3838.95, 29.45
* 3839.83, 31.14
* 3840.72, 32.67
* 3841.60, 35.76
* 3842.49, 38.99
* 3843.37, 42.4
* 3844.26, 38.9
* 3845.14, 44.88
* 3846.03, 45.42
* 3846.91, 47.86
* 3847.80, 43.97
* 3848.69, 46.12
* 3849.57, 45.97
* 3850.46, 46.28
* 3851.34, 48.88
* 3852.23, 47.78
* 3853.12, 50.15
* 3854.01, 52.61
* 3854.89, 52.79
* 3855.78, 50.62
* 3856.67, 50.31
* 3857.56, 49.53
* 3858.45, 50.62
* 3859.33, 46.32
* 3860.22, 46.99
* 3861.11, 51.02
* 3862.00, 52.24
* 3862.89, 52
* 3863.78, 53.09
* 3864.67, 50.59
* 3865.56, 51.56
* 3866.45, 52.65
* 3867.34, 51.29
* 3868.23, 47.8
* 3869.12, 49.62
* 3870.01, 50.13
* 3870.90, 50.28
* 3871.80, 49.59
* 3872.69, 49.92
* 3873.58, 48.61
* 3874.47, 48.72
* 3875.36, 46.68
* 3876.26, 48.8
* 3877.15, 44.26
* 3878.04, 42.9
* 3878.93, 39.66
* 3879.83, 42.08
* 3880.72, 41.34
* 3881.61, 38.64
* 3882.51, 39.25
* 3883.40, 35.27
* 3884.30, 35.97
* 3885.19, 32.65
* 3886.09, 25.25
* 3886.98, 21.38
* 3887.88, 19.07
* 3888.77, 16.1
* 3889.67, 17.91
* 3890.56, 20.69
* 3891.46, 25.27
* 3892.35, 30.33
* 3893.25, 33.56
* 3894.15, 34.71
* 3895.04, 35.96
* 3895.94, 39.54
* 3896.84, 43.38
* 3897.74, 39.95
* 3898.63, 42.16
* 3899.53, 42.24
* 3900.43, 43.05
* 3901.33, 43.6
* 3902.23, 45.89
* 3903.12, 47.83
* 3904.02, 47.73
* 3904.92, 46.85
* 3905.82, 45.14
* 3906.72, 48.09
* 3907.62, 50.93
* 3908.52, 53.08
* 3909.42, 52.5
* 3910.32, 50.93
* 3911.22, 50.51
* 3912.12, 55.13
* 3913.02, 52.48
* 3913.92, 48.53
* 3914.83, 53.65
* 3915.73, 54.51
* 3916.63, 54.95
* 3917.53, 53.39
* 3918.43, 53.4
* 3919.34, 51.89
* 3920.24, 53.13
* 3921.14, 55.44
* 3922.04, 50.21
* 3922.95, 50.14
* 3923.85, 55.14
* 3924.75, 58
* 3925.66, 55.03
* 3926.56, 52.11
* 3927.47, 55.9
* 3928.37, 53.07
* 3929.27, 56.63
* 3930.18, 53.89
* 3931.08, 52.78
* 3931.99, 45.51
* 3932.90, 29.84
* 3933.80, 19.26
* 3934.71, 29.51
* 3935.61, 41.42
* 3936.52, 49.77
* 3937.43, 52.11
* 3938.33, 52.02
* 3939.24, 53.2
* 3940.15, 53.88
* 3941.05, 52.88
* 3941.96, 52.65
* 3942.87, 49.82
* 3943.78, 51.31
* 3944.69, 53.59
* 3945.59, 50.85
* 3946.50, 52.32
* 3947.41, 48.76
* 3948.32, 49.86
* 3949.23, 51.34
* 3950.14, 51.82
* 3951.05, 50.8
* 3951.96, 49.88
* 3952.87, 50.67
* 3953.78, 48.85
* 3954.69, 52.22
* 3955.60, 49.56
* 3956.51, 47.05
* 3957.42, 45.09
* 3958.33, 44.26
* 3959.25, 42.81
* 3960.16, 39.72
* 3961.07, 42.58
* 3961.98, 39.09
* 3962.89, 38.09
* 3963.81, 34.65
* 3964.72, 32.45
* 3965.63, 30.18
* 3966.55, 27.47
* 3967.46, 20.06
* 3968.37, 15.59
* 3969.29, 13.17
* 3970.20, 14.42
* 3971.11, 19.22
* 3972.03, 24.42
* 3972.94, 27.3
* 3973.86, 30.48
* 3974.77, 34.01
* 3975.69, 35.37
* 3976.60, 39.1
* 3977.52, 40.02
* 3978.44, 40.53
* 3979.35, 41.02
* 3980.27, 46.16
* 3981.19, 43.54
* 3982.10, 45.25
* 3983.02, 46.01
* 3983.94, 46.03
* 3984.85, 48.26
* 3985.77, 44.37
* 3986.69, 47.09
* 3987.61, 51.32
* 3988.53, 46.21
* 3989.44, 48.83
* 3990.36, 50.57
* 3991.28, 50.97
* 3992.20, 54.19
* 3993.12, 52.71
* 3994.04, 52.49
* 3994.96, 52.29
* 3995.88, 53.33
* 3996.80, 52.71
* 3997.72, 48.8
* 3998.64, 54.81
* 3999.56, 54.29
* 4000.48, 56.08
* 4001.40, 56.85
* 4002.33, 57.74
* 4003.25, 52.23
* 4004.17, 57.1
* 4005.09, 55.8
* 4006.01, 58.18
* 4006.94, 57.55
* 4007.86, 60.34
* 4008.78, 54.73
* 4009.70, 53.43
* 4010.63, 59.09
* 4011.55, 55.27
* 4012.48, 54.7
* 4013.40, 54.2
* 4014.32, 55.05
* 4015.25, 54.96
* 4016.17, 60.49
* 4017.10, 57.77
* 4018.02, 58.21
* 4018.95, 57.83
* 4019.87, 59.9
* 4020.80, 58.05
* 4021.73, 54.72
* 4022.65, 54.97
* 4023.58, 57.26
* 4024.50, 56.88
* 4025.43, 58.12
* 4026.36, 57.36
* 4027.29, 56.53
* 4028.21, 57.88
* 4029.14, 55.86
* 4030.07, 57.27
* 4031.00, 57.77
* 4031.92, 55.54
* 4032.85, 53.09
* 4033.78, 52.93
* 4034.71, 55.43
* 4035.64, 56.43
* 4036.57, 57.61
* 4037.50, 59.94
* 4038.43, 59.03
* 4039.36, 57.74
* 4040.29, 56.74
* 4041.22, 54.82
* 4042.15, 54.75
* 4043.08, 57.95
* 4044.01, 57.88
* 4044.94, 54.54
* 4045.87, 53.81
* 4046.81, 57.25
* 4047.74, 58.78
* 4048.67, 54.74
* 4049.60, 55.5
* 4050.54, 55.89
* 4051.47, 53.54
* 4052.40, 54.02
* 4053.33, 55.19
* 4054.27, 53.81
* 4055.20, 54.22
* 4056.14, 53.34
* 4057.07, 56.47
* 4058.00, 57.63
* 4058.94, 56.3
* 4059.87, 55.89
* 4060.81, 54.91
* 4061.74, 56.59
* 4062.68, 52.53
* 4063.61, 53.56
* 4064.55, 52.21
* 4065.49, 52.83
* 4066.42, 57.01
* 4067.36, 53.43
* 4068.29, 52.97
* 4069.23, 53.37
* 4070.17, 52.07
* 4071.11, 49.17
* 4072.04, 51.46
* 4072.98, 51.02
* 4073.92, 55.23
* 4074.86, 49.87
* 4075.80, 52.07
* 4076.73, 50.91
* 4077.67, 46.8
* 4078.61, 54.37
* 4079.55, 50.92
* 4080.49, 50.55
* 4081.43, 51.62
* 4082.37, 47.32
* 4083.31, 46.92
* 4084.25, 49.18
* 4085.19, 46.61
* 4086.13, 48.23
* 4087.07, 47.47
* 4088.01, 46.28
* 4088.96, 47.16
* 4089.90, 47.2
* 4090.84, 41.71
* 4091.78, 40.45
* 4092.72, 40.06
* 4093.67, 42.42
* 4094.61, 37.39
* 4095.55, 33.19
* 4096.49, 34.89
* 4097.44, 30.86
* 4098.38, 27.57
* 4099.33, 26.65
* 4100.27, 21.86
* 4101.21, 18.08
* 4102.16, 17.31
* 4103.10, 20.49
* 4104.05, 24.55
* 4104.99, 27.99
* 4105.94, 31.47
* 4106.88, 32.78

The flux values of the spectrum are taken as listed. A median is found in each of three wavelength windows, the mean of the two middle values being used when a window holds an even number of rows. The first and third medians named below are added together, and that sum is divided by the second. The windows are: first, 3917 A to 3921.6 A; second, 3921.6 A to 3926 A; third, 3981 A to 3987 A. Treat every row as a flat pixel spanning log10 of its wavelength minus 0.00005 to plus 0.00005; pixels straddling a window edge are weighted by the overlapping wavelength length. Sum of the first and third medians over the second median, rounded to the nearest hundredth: 1.81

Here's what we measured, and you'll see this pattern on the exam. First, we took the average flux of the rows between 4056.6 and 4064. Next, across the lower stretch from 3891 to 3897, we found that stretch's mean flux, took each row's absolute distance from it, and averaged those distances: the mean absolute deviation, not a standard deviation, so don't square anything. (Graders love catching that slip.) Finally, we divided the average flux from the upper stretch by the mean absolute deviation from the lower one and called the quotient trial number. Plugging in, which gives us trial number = 13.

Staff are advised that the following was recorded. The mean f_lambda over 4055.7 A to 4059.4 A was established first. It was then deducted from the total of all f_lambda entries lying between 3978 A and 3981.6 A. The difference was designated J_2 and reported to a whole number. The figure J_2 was 115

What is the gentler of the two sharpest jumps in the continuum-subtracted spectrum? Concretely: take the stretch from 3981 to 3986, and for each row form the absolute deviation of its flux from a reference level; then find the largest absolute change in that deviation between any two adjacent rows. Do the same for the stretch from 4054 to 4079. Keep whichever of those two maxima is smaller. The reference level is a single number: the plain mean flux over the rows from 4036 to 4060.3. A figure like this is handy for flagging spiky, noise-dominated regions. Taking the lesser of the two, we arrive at 3.9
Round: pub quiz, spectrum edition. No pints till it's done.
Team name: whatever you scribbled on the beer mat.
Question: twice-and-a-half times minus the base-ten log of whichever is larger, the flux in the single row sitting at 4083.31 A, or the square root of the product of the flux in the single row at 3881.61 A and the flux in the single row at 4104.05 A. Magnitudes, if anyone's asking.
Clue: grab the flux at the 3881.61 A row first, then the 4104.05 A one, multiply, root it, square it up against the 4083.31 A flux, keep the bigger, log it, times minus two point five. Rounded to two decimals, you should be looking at -4.18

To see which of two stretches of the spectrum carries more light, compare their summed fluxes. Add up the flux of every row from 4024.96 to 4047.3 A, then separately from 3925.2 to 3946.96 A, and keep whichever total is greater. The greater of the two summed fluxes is 1356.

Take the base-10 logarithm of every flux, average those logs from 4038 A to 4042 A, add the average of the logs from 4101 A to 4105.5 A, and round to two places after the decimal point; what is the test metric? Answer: 3.09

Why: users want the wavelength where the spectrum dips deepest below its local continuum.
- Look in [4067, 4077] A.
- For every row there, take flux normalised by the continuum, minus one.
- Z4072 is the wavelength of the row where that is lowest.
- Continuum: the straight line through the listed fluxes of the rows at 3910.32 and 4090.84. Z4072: 4071.11 A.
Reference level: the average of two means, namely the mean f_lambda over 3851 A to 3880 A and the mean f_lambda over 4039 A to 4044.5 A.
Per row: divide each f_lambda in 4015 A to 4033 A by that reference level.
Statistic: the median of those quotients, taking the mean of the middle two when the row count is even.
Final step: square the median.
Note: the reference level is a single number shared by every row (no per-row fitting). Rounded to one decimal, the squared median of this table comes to 1.2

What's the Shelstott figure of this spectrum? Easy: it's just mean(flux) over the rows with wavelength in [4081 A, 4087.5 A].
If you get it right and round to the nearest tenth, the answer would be 48.2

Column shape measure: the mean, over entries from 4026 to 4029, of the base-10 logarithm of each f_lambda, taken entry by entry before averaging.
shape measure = 1.758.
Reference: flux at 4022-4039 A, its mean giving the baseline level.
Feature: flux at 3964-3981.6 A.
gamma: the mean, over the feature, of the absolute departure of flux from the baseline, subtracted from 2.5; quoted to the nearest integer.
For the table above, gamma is -24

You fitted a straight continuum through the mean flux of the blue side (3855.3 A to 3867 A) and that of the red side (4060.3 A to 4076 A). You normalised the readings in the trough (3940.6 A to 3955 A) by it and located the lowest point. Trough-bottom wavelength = 3947.41 A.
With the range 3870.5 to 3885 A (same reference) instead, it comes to 3883.40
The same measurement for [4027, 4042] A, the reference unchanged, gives 4033.78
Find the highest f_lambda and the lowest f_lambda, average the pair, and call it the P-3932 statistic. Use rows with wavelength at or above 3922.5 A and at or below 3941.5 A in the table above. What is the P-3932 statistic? 39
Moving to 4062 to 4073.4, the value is 53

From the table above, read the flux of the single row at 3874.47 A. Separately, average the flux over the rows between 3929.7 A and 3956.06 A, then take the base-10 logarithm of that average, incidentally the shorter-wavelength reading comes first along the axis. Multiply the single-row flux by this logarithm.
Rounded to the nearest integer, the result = 82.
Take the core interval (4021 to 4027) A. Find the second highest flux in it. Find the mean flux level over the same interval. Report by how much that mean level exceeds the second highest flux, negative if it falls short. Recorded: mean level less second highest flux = -0.8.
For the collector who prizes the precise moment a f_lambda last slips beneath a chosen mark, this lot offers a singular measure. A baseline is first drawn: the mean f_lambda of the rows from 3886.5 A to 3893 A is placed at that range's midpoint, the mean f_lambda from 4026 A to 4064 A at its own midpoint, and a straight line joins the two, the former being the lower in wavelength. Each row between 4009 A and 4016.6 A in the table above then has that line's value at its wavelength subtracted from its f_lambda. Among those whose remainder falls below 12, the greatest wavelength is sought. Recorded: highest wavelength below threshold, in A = 4016.17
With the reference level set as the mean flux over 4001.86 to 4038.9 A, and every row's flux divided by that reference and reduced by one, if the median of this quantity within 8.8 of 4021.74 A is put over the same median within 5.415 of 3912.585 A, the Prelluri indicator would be -0.15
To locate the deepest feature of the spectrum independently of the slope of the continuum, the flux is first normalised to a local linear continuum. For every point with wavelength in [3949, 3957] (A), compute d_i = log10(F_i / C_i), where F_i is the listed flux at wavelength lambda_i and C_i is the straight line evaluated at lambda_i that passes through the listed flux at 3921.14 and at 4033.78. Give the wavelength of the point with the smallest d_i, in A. 3956.51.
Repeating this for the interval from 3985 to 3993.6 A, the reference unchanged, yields 3985.77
